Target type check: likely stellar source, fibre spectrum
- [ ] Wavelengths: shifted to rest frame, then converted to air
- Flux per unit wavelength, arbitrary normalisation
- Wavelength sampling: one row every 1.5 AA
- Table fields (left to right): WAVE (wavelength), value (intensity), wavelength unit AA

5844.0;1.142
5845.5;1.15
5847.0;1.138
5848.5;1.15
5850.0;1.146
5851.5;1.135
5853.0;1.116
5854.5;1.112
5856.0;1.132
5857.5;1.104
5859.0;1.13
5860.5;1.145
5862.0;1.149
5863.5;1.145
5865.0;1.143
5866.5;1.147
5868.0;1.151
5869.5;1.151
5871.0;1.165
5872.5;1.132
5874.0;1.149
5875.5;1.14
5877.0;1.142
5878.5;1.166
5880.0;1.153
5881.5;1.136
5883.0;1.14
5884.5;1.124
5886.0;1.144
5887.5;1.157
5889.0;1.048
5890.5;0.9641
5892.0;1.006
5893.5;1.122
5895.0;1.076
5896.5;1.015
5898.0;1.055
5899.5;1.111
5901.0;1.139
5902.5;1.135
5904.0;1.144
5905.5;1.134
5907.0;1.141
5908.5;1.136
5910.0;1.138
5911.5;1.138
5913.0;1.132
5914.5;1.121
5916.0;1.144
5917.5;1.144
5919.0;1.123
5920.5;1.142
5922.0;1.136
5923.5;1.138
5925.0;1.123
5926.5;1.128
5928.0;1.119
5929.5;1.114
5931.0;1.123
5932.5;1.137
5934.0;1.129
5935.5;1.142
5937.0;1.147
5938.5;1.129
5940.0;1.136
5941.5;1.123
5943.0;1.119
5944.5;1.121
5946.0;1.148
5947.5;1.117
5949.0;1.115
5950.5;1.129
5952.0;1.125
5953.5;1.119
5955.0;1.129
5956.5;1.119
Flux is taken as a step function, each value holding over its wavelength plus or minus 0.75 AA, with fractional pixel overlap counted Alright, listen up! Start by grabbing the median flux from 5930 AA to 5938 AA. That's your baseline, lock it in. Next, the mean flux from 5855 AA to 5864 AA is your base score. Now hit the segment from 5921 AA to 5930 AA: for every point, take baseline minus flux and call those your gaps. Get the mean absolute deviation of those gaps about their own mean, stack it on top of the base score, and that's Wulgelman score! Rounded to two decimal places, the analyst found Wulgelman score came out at 1.14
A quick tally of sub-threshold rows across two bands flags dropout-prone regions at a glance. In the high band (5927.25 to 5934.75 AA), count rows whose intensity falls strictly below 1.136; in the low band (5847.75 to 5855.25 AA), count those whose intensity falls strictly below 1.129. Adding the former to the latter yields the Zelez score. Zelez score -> 6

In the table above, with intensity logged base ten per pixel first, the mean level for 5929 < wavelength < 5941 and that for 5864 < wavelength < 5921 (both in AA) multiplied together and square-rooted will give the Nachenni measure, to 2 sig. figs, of 0.052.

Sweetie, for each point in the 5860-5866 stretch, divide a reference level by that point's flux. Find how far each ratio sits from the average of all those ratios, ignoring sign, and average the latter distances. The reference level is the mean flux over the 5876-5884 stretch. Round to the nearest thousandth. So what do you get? 0.002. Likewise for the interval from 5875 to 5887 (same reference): 0.007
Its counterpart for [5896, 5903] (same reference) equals 0.044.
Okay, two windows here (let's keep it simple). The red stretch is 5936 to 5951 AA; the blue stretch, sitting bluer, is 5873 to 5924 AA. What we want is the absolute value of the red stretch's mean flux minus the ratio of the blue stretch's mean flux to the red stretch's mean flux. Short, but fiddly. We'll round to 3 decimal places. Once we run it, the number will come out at 0.137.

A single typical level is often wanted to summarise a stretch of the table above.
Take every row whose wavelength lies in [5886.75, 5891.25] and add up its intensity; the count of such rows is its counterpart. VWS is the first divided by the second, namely 1.06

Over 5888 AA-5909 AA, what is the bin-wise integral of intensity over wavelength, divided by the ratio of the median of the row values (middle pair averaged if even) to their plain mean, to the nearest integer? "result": 22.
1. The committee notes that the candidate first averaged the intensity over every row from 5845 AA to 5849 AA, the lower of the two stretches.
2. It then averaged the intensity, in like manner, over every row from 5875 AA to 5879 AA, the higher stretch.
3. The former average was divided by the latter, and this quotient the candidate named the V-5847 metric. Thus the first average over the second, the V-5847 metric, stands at 1.00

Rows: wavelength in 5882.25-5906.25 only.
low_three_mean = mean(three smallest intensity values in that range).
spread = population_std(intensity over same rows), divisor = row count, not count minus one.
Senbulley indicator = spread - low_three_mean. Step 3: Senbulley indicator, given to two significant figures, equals -0.94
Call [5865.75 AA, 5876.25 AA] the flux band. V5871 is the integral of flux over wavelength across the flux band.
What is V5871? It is 12.1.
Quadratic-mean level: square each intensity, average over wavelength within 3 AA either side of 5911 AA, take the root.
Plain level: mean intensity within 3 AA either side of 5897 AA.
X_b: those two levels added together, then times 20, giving 44.0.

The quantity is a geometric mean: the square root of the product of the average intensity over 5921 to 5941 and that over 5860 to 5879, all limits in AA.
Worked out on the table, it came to 1.14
